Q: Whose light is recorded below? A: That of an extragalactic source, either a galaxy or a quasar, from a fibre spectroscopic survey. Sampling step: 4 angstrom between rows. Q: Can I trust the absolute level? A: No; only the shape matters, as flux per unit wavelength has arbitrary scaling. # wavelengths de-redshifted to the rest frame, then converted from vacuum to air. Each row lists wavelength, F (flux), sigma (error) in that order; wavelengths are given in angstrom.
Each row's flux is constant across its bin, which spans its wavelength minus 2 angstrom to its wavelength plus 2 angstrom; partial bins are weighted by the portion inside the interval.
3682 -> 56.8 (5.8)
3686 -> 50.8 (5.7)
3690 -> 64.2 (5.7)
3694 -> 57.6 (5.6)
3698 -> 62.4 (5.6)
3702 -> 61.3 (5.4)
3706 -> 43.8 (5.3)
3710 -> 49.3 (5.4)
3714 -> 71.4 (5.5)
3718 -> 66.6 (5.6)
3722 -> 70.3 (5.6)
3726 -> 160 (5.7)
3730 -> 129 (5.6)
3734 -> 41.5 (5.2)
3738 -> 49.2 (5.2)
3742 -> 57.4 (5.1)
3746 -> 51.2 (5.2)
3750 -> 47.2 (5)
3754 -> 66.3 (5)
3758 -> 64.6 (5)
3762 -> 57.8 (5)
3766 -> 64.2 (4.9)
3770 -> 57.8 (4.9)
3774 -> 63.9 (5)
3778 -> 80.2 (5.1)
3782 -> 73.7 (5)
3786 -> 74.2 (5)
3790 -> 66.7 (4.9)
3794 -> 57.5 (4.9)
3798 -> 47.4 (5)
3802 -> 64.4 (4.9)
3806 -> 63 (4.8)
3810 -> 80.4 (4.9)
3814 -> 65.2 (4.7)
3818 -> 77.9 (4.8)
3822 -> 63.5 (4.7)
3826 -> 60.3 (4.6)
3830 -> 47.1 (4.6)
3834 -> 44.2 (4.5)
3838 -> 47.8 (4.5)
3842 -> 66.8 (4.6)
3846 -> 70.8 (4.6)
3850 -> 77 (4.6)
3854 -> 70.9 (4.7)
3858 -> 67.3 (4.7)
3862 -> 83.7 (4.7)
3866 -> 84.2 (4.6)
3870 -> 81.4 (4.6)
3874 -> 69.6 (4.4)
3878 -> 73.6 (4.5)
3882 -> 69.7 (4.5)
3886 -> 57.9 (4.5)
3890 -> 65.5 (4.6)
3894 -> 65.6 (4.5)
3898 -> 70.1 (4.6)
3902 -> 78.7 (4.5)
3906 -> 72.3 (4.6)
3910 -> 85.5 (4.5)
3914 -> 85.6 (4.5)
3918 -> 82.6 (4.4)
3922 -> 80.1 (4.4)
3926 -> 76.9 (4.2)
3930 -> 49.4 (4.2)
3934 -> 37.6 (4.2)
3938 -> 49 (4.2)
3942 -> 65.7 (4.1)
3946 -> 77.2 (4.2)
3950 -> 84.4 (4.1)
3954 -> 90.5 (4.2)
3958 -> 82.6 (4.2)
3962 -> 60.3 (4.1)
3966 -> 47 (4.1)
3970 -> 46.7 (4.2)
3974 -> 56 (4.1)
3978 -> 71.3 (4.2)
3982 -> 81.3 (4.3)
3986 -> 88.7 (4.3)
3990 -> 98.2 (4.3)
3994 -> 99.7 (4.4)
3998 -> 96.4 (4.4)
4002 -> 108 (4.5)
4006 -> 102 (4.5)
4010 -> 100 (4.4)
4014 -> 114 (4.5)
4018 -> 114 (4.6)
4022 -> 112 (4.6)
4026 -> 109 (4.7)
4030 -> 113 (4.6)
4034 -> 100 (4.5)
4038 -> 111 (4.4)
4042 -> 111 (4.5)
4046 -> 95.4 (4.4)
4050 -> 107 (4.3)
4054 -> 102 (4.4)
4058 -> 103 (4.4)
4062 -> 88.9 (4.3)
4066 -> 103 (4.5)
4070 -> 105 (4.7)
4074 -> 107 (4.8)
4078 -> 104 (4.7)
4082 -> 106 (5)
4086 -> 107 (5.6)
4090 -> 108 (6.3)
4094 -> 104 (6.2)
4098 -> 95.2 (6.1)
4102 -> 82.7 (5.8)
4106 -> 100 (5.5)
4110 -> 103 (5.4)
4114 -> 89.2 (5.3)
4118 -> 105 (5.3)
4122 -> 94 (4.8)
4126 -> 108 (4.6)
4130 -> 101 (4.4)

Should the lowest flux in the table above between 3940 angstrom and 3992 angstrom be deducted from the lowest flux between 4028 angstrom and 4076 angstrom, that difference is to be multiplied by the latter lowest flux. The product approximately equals 3752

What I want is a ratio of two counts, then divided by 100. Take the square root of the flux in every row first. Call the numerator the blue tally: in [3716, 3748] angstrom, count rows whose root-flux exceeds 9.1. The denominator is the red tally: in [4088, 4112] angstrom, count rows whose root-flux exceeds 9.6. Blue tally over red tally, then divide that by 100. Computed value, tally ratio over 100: 0.0040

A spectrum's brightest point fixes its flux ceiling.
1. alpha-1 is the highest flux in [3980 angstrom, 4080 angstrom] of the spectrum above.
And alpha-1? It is 114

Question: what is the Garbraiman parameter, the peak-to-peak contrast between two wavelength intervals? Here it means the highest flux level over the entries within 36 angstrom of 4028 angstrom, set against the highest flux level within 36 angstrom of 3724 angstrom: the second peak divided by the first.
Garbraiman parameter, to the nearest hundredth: 1.40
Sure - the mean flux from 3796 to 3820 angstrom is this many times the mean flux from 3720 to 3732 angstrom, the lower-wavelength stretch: 0.55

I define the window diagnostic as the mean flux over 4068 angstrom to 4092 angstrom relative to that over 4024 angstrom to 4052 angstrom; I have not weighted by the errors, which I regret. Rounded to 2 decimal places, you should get 1.00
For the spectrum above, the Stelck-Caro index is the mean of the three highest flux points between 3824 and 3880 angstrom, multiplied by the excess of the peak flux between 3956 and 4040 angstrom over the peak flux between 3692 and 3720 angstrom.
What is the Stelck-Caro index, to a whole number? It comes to 3540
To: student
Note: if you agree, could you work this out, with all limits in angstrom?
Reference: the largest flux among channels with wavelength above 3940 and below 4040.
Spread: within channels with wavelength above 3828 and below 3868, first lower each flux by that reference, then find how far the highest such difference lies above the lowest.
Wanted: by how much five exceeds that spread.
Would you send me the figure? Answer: -35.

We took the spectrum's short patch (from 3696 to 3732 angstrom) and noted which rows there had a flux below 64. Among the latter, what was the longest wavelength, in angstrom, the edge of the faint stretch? 3710 angstrom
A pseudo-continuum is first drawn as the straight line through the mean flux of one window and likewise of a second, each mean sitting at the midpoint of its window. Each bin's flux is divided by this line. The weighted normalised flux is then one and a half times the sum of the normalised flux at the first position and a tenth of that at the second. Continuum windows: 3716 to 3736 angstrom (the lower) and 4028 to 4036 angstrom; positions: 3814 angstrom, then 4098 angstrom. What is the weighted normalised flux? 1.14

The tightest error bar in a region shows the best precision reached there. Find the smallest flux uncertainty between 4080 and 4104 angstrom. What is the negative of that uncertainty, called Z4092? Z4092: -5.0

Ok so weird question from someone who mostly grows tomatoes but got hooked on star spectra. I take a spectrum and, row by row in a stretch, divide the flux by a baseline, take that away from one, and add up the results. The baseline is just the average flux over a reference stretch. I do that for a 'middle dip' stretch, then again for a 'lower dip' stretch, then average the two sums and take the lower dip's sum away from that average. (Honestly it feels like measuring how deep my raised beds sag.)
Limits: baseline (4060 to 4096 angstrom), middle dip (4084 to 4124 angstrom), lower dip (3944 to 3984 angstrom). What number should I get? -1.4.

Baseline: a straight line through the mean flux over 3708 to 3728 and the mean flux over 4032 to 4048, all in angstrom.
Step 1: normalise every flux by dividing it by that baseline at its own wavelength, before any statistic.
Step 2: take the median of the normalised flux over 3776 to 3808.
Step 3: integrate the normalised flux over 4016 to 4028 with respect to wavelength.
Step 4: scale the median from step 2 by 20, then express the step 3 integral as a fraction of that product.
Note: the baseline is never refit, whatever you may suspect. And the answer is 0.88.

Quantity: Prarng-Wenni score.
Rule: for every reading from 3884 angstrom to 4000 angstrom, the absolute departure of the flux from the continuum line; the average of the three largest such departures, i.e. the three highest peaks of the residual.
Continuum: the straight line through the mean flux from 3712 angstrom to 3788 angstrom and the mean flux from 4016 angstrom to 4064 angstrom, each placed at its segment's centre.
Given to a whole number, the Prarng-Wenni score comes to 52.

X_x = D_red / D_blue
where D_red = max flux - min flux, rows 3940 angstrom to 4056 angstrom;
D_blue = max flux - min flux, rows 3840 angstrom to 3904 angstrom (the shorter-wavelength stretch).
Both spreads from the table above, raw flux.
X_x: 2.6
